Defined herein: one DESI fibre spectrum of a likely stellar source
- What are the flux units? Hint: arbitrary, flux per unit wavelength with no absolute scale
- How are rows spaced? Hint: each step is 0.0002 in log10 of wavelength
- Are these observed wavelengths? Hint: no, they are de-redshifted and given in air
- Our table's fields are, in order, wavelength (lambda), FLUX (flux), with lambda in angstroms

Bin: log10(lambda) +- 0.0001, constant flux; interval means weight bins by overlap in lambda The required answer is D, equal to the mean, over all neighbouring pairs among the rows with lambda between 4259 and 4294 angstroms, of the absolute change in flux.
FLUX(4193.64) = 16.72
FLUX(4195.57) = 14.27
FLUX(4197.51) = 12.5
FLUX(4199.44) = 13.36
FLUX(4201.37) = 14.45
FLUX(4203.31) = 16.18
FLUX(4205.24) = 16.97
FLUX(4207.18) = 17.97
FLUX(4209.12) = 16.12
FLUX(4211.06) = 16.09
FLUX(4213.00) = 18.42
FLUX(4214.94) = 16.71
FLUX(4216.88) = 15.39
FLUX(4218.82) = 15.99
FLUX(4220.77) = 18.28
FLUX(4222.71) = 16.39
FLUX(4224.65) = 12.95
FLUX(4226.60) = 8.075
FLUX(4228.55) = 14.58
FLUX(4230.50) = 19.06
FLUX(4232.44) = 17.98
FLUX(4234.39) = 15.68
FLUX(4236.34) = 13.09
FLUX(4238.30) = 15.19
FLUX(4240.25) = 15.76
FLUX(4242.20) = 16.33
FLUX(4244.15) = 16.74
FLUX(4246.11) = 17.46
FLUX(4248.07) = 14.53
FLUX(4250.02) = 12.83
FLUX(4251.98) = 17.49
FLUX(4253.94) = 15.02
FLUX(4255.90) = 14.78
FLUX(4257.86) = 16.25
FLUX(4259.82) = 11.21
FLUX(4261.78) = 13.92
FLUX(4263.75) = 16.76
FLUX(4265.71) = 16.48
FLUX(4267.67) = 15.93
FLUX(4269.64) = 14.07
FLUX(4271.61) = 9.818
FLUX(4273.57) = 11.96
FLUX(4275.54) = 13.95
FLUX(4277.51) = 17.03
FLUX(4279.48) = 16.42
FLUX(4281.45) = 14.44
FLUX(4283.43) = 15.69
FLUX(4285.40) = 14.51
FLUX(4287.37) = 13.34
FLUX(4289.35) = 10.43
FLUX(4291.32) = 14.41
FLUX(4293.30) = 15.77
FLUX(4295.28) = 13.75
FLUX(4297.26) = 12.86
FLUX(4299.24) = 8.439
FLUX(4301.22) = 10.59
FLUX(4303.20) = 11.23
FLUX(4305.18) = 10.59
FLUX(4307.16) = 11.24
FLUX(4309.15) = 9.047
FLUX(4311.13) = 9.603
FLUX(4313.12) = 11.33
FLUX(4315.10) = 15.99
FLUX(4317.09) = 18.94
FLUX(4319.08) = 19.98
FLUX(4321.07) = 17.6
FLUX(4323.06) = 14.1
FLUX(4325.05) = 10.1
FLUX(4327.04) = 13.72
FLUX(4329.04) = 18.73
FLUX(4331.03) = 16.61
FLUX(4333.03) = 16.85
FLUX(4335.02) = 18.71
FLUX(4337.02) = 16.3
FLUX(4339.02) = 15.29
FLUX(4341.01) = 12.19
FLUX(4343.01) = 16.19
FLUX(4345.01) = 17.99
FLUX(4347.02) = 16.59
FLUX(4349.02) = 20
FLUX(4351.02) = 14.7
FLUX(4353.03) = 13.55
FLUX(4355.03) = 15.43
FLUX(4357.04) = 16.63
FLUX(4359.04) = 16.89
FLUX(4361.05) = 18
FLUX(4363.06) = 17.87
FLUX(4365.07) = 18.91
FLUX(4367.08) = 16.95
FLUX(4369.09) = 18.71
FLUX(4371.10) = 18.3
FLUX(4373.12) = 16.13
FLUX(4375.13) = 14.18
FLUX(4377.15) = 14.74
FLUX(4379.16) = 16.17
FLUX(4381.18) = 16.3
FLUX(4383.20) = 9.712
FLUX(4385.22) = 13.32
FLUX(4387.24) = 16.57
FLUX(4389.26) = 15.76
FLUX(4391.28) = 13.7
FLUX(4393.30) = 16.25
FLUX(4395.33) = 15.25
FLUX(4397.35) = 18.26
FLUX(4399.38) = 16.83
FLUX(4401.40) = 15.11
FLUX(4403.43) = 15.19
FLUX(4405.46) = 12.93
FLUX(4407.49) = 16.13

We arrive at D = 2.01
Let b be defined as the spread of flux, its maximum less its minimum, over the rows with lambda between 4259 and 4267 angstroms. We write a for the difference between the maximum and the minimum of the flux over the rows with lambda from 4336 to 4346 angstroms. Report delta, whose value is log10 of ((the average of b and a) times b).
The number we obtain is 1.5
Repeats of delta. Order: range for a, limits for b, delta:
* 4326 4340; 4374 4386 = 1.6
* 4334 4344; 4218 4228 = 1.9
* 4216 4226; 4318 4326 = 1.9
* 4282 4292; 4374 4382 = 0.9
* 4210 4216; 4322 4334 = 1.7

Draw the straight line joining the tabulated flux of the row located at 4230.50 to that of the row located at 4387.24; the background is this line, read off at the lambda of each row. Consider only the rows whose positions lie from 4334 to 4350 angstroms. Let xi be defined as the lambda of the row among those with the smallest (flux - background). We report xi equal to 4341.01 angstroms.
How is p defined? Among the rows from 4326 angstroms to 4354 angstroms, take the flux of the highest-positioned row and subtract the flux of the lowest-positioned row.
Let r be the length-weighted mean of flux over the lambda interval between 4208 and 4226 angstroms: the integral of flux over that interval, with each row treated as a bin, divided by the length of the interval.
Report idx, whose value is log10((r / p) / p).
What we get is 2.75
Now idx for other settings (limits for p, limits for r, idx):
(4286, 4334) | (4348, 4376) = 0.14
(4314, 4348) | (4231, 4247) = 1.65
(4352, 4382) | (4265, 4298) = 0.27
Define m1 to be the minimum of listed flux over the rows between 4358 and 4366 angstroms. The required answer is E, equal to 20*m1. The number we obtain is 338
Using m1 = 16.89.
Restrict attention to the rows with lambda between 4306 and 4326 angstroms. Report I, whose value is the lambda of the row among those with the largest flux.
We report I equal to 4319.08 angstroms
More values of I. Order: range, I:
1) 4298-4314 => 4313.12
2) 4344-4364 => 4349.02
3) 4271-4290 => 4277.51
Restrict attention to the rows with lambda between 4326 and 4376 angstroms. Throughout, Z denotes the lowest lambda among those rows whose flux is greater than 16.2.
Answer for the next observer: 4329.04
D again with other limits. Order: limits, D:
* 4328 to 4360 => 2.08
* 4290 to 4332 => 2.33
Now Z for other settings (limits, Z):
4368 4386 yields 4369.09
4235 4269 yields 4242.20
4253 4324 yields 4257.86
